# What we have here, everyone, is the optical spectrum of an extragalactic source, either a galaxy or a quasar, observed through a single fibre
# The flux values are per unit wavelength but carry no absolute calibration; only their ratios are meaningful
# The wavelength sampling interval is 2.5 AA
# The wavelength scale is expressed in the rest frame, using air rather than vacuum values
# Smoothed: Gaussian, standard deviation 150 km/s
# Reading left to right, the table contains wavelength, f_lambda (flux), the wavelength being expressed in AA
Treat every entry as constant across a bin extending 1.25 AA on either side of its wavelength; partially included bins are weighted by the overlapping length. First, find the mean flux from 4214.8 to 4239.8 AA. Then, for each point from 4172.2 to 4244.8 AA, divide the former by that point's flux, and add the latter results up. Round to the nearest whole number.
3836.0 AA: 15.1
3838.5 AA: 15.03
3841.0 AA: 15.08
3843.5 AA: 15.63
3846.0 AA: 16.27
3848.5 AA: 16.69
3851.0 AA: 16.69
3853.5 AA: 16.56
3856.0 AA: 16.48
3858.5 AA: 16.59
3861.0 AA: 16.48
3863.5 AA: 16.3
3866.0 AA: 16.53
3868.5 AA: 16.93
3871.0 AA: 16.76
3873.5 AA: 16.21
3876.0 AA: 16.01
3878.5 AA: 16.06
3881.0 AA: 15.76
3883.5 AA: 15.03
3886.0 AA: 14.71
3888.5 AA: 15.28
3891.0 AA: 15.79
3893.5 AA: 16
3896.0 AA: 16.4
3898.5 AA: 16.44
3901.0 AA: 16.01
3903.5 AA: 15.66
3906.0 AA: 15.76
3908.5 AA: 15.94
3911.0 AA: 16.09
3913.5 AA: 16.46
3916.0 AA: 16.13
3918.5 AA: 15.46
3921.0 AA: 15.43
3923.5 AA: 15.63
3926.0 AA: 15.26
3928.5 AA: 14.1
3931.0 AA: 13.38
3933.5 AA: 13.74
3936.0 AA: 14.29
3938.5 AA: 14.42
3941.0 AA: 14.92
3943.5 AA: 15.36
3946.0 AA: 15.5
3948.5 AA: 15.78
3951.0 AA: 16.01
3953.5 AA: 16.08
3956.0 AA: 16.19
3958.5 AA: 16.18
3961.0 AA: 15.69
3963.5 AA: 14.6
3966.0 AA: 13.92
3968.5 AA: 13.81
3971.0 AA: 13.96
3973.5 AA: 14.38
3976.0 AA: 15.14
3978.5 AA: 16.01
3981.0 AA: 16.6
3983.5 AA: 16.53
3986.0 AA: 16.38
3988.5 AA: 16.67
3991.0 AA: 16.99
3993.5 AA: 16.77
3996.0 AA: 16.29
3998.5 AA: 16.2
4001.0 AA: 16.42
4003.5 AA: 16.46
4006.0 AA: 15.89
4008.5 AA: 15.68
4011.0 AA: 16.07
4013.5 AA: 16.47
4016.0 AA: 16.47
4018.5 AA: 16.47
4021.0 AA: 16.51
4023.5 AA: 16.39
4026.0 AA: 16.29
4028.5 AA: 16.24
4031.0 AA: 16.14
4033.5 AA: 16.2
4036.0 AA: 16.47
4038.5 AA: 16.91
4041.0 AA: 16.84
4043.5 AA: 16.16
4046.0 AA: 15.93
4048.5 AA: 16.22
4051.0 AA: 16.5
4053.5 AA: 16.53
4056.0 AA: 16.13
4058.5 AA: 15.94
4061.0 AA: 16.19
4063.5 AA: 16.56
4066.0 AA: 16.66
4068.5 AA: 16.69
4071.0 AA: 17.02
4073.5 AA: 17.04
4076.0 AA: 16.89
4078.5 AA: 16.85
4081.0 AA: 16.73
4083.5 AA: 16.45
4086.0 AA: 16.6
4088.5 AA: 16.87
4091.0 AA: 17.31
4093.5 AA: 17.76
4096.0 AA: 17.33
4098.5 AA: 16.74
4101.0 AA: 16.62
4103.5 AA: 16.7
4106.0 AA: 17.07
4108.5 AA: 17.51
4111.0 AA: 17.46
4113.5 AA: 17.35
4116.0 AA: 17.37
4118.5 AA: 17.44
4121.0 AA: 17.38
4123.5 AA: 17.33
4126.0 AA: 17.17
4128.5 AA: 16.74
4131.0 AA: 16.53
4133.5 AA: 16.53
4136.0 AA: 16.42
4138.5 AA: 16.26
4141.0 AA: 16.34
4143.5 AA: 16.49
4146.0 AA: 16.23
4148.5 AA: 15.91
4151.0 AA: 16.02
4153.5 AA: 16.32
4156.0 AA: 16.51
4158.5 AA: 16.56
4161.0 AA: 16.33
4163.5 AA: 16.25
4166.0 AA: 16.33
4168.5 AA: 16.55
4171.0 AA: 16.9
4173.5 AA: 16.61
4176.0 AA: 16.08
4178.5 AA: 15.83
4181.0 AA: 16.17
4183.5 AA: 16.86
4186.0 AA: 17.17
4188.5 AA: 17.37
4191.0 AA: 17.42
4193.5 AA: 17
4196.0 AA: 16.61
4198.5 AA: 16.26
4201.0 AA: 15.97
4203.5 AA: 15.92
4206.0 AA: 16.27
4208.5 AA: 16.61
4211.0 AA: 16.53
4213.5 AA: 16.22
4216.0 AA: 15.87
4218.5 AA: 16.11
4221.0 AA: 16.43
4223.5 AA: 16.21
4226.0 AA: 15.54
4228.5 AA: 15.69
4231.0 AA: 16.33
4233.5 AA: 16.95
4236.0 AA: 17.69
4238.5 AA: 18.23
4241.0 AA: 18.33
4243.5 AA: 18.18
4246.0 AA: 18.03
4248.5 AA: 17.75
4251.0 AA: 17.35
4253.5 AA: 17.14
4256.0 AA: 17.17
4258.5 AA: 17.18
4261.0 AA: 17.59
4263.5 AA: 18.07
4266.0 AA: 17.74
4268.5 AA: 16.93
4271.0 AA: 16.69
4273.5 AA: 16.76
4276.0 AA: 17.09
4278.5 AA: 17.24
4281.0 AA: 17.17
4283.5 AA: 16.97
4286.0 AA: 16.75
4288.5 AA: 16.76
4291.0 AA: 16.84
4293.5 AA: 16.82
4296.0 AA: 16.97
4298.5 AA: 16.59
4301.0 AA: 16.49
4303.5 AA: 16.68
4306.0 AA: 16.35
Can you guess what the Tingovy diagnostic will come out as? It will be 29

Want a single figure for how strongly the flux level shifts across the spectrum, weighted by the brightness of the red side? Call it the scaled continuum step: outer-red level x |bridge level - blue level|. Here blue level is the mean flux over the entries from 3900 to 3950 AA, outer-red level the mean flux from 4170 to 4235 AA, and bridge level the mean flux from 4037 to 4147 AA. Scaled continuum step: 25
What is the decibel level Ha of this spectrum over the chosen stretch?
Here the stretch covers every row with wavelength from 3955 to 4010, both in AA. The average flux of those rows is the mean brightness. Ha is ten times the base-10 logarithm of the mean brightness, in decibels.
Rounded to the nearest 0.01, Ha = 11.98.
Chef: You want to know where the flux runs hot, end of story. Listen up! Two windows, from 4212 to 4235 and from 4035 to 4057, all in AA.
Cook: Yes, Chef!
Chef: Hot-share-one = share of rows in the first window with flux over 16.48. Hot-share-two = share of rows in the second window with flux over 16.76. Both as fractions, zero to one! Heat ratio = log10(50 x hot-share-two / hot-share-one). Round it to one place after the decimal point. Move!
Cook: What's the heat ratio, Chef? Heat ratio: 2.0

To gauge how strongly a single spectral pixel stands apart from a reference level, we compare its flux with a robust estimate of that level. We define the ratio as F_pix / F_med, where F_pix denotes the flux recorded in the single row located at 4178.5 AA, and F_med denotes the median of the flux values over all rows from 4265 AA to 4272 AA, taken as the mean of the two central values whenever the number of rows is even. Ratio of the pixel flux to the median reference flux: 0.94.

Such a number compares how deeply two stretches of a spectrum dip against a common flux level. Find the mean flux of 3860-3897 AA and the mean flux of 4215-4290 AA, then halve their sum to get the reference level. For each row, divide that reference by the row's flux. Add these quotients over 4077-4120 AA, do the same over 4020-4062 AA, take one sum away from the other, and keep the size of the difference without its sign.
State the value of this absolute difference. 0.7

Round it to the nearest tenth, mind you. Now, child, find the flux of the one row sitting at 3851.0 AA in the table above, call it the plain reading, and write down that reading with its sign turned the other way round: -16.7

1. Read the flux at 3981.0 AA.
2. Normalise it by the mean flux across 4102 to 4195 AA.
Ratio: 0.99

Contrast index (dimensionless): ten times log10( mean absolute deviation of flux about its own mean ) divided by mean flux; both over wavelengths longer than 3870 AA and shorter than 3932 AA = -0.17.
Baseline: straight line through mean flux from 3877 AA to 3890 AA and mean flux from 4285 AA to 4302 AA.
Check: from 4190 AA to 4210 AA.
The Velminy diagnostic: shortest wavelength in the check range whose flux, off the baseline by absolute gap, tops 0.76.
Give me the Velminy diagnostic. 4191.0 AA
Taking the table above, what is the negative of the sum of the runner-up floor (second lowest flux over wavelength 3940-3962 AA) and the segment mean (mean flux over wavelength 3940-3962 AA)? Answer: -31.1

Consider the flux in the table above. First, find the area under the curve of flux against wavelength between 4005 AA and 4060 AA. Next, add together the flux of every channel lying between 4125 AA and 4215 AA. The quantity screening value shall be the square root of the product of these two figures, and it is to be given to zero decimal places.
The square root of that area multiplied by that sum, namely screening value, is 729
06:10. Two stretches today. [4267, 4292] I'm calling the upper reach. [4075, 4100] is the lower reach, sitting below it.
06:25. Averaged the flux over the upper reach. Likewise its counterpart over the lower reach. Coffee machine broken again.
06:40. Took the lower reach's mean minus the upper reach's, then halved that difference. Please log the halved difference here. 0.0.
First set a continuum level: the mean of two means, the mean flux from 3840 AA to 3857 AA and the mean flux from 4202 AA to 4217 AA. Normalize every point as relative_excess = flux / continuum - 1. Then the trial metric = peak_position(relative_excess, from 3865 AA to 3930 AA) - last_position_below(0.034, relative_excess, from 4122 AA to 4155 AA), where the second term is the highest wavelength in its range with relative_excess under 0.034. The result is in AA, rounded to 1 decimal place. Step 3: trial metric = -285.0 AA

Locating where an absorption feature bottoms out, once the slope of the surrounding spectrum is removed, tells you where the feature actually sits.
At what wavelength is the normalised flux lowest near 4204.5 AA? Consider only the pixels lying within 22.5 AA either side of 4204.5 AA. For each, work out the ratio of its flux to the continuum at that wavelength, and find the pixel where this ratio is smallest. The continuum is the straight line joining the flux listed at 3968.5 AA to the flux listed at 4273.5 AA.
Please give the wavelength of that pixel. 4226.0 AA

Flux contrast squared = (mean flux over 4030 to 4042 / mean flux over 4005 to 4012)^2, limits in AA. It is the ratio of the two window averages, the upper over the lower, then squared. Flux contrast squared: 1.08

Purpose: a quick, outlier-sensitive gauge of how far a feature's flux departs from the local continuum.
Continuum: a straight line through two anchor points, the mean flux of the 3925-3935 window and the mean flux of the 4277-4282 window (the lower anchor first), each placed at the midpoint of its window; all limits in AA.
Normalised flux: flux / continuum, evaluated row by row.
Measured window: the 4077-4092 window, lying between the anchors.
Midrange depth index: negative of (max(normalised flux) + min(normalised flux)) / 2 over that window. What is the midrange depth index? -1.09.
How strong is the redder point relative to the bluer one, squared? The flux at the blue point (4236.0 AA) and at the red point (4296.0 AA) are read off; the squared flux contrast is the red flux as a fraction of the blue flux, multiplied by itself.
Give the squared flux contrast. 0.92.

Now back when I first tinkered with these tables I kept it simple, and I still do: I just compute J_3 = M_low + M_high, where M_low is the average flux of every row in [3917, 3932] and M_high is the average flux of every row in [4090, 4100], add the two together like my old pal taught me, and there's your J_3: 32.2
